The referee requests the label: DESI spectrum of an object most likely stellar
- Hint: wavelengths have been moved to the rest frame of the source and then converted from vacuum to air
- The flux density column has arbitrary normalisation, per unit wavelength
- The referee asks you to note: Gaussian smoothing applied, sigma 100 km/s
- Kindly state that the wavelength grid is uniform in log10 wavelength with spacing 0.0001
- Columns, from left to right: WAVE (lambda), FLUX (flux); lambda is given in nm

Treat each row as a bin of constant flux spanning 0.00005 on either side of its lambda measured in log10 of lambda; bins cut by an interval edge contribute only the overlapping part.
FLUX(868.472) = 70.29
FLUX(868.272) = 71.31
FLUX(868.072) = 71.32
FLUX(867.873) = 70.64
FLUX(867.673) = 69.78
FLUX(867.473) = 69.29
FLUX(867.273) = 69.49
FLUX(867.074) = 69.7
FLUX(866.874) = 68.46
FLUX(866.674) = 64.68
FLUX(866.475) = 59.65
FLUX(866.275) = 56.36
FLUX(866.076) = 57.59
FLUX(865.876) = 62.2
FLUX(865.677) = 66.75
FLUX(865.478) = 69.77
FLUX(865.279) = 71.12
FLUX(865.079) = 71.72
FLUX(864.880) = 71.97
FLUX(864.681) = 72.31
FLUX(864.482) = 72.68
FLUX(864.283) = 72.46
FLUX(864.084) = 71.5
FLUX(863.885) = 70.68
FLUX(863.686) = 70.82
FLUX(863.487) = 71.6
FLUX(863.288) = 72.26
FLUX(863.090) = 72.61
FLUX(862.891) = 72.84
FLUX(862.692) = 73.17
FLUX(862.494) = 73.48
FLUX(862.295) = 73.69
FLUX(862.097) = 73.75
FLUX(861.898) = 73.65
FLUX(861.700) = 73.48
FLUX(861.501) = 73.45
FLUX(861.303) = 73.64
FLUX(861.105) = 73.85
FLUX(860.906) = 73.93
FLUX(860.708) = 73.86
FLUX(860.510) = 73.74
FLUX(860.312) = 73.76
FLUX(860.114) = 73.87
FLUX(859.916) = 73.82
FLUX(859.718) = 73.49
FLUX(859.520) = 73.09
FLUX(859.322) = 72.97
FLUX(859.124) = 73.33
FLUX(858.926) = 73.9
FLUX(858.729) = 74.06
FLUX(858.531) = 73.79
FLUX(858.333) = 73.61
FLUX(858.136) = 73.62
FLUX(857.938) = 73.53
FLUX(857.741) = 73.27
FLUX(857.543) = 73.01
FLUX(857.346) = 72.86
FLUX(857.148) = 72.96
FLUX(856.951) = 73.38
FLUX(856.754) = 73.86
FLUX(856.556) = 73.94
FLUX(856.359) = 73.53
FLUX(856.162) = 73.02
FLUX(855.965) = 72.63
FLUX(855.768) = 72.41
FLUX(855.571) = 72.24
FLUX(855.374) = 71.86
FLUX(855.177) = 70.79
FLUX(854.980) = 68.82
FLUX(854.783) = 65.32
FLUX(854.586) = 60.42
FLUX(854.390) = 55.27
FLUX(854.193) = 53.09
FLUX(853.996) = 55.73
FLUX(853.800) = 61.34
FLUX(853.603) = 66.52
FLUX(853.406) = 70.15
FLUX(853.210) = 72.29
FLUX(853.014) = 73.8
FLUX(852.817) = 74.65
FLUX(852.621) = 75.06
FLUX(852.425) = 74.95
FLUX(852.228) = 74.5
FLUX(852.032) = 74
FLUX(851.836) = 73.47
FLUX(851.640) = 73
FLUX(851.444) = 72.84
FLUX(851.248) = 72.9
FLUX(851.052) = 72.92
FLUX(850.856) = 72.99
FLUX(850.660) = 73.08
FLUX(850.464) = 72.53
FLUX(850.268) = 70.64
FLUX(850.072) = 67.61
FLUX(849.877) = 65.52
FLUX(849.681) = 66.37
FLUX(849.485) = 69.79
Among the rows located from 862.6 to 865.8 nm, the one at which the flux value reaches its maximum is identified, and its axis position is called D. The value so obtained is 862.692 nm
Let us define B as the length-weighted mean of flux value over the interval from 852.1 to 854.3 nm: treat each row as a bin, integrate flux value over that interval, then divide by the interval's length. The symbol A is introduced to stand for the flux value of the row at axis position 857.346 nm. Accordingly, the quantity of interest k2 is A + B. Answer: 141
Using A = 72.86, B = 68.4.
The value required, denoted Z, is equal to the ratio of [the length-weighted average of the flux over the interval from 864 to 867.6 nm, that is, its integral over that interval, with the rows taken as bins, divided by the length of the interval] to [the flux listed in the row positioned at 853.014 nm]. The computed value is 0.92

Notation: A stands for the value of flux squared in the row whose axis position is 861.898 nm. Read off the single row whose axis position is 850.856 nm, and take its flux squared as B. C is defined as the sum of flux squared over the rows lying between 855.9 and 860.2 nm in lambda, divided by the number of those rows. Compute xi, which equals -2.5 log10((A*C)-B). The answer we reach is -18.7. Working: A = 5424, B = 5328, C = 5393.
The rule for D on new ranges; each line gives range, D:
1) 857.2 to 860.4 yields 858.729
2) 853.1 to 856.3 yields 856.162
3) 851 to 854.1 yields 852.621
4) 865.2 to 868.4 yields 868.072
